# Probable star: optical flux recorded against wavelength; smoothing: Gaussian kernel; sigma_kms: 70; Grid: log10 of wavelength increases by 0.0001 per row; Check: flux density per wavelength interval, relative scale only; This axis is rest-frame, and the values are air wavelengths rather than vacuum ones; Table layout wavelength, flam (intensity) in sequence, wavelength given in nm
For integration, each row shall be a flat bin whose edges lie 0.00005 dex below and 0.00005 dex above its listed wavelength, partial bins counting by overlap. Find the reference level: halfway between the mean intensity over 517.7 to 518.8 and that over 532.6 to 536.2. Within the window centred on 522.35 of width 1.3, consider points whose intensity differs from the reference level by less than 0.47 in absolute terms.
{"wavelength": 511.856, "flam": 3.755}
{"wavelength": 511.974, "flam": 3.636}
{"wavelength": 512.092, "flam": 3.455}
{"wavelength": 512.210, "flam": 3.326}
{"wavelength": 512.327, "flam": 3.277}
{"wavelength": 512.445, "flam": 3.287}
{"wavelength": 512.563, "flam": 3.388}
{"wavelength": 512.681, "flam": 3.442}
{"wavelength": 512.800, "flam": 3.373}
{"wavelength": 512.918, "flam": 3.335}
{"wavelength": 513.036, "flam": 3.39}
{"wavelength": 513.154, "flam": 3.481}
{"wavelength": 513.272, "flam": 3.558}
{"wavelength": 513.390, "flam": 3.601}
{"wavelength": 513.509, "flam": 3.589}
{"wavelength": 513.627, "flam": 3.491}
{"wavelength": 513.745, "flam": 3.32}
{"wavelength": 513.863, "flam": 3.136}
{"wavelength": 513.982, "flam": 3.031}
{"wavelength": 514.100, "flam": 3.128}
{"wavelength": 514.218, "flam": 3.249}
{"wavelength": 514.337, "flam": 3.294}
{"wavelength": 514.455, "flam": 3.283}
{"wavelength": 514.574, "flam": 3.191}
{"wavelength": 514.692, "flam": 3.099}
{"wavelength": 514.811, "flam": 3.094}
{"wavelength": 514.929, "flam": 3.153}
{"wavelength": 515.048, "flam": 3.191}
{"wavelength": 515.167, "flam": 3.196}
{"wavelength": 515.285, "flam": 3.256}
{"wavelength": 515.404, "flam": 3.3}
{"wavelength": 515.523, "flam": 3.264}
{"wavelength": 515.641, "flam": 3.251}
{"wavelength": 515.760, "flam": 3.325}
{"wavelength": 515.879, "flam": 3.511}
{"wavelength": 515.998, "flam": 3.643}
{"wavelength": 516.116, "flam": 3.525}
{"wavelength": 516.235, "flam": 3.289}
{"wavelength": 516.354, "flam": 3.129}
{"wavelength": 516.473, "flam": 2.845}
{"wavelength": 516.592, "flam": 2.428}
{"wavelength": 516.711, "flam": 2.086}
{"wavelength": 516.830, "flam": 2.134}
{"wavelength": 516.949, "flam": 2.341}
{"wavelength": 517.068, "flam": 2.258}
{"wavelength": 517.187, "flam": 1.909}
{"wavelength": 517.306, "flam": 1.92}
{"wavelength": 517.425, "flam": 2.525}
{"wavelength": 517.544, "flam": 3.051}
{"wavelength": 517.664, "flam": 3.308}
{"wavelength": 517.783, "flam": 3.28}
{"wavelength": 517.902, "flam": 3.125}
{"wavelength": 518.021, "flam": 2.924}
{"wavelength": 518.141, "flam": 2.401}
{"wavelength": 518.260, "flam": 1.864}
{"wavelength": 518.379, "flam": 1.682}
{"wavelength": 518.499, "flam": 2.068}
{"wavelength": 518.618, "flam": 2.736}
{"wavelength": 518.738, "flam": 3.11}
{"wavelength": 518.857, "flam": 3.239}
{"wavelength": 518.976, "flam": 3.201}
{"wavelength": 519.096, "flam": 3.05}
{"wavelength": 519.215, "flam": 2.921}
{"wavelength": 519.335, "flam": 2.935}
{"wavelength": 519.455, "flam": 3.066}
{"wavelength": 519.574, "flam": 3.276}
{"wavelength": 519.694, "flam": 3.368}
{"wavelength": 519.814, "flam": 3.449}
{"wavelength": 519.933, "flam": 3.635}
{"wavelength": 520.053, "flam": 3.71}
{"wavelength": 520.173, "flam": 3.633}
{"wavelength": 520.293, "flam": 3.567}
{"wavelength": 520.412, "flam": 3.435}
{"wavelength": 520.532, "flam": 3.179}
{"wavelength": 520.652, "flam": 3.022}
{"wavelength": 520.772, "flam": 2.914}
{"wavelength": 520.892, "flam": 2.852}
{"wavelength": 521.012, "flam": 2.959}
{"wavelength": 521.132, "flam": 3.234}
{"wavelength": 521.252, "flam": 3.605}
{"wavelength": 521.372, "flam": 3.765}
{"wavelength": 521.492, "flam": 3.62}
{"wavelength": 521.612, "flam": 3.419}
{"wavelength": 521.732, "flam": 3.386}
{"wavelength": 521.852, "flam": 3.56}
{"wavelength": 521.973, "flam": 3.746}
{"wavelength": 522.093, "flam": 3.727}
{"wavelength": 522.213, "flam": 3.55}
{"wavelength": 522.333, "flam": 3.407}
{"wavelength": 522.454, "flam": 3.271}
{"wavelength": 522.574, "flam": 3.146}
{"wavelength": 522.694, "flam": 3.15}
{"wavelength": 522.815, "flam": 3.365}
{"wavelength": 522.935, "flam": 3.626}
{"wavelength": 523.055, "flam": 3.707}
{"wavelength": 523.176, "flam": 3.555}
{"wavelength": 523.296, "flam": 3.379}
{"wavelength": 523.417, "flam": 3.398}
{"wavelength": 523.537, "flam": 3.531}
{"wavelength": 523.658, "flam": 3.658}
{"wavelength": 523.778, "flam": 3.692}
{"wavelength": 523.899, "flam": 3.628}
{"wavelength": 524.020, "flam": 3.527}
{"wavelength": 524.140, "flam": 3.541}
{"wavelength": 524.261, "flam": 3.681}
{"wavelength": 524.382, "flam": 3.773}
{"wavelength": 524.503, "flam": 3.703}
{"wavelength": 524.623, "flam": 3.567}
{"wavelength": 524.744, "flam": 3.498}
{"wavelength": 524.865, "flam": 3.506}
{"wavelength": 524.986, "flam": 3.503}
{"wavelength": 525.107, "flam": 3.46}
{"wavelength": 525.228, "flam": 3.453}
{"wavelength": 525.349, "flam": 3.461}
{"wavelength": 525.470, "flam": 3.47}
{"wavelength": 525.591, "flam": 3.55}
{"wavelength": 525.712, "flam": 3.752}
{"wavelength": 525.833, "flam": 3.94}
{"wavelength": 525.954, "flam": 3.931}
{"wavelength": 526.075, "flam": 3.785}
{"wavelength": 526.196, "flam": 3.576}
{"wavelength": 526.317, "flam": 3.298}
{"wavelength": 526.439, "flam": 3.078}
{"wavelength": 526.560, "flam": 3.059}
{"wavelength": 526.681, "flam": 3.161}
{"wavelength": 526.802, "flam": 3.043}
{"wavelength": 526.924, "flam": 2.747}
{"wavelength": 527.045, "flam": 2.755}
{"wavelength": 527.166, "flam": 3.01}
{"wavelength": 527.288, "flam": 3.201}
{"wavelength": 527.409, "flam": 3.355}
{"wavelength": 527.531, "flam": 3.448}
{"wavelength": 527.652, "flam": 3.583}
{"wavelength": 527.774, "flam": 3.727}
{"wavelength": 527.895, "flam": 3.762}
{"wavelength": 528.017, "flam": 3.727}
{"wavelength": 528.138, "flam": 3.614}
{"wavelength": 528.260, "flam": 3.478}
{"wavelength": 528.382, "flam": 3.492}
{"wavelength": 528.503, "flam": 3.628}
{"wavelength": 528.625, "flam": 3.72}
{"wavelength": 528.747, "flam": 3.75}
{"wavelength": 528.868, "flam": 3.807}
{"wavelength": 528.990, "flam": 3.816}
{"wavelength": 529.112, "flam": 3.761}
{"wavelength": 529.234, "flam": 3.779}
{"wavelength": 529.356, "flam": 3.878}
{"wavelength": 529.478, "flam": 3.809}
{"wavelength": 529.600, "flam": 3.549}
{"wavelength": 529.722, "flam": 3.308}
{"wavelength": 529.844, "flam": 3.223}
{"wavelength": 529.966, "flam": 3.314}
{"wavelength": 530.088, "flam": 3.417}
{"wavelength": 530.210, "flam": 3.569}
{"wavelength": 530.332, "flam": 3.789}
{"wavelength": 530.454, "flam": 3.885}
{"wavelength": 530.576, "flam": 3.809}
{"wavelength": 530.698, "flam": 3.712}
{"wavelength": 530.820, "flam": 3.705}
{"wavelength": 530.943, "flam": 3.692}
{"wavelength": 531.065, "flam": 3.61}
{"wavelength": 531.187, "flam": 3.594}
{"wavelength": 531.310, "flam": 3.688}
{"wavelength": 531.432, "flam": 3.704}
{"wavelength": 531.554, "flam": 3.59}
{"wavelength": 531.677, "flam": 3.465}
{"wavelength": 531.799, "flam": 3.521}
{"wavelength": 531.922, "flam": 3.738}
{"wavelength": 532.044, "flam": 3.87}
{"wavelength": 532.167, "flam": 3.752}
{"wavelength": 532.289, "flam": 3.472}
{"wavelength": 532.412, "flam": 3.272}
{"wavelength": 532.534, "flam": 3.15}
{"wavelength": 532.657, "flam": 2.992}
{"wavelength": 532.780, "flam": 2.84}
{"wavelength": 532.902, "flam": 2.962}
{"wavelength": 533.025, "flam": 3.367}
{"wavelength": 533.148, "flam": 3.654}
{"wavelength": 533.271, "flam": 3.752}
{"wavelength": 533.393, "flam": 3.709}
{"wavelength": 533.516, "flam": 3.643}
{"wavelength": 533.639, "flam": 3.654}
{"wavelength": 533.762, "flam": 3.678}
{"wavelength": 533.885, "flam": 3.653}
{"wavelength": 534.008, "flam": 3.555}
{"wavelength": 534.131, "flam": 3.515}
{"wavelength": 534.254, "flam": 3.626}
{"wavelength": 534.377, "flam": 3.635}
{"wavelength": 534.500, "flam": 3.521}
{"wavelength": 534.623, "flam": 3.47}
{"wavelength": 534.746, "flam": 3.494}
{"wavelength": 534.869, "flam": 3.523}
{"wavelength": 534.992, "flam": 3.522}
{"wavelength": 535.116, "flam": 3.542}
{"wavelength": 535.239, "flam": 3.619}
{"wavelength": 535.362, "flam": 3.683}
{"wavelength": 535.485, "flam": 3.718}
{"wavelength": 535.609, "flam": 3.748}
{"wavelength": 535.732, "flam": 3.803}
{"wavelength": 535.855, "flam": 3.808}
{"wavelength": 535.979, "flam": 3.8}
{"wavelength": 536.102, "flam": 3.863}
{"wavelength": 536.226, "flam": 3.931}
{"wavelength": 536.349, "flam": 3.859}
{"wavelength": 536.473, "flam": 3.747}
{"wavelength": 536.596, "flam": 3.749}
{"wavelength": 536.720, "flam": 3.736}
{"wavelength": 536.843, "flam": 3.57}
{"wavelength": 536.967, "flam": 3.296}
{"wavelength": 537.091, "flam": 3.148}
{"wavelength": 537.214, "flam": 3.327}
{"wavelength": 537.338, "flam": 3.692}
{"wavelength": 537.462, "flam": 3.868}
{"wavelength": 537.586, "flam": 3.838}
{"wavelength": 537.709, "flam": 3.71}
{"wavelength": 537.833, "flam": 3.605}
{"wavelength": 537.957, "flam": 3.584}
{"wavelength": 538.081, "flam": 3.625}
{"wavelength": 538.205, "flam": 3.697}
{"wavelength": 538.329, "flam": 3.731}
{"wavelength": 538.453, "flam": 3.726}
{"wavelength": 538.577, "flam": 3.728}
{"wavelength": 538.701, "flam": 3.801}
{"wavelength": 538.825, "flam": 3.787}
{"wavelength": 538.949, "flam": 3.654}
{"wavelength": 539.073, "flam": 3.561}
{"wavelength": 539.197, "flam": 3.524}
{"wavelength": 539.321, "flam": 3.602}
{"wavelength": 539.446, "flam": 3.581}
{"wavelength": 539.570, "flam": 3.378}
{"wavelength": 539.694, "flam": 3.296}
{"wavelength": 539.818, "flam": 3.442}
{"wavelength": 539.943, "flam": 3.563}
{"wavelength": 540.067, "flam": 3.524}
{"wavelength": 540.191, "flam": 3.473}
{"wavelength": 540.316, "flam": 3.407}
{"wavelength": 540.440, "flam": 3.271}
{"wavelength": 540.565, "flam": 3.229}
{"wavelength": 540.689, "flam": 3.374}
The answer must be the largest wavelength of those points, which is 522.815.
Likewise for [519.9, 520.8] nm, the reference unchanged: 520.772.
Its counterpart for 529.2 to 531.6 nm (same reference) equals 530.088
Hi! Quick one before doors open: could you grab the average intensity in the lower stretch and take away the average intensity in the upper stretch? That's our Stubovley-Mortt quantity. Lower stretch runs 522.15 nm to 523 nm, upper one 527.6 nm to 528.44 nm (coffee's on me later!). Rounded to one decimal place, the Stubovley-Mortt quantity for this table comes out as -0.3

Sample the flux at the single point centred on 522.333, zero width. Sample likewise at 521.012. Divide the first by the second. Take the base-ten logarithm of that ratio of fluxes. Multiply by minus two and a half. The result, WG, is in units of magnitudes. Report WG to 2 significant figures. -0.15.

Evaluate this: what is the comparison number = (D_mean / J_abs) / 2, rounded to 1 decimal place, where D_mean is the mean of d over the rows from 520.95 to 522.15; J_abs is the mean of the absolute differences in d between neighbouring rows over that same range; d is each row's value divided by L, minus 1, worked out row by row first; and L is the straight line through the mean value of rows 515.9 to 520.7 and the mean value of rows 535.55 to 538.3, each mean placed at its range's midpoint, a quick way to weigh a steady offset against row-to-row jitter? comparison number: 1.3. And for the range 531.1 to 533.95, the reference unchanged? 0.0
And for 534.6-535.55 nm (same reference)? -0.5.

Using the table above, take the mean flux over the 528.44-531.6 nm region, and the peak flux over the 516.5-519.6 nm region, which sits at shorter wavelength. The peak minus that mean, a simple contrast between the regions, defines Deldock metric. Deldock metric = -0.35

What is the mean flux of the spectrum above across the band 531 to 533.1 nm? 3.45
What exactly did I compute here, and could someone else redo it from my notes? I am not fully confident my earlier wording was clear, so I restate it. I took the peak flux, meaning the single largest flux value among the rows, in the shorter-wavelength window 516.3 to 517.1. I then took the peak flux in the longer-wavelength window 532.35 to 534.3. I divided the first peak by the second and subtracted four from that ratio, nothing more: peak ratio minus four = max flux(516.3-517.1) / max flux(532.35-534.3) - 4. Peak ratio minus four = -3.17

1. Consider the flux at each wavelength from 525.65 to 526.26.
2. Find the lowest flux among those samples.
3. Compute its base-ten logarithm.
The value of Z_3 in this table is 0.55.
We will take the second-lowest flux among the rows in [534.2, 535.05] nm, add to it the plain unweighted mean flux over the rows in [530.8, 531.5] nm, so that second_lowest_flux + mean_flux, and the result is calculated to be 7.16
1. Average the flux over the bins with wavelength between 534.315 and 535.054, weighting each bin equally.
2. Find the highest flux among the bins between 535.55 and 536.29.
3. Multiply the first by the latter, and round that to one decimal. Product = 13.9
